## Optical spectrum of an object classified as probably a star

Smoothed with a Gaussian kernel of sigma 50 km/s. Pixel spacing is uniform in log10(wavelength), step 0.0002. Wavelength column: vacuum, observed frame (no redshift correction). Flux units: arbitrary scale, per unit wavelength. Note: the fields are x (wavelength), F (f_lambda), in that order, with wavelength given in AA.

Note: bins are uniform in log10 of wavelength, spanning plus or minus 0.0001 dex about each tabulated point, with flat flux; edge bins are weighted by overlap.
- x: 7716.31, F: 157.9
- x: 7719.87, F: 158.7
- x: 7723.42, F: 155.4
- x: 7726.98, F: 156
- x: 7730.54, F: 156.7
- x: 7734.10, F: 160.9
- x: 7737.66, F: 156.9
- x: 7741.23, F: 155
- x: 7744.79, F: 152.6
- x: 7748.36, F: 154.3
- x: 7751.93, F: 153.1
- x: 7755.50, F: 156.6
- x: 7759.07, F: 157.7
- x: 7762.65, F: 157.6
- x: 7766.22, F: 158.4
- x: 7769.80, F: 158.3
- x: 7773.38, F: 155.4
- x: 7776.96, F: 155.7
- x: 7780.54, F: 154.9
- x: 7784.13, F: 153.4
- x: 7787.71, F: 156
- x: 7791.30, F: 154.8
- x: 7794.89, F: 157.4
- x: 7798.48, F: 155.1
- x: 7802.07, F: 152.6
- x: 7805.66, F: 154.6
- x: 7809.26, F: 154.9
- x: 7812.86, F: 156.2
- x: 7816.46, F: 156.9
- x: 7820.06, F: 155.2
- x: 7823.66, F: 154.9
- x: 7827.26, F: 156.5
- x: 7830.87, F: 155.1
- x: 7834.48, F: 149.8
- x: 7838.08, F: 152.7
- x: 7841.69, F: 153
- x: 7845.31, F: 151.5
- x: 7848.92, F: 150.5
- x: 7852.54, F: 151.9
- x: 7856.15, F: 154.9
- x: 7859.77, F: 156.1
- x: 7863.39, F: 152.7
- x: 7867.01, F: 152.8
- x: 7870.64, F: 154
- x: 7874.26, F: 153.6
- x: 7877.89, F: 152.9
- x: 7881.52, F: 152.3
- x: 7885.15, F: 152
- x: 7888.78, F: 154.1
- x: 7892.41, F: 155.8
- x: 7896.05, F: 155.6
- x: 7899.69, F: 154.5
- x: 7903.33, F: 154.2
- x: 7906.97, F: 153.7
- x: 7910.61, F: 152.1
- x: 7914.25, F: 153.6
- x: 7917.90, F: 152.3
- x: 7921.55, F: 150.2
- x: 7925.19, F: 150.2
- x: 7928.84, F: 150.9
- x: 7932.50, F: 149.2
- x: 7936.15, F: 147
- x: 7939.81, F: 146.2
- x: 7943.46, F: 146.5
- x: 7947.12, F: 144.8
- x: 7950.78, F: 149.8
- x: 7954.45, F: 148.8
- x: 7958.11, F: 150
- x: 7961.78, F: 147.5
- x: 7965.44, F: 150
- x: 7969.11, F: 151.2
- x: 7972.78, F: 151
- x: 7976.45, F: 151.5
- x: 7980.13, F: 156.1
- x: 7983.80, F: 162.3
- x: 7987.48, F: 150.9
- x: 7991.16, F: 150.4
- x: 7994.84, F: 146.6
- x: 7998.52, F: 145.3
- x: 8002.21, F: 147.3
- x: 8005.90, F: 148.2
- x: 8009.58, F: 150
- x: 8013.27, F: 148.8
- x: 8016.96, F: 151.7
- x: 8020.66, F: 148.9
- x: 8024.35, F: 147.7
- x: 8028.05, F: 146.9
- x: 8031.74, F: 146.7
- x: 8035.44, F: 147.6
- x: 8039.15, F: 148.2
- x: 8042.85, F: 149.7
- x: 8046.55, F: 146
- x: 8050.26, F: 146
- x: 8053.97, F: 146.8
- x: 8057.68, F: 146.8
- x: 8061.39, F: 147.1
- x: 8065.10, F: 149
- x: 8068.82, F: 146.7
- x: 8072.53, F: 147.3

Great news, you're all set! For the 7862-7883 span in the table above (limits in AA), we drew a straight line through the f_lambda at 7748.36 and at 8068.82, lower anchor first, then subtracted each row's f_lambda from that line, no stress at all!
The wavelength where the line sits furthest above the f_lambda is 7863.39 AA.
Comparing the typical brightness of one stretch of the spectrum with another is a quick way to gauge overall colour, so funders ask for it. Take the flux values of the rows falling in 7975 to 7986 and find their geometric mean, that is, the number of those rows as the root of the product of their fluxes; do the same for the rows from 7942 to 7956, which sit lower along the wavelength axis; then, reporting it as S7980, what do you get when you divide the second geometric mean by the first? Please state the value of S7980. 0.94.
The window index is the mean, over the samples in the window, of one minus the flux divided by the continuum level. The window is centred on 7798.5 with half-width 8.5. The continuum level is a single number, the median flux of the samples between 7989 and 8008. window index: -0.052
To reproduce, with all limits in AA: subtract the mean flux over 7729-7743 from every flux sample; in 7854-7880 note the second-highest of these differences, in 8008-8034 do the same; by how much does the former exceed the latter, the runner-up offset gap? 4.9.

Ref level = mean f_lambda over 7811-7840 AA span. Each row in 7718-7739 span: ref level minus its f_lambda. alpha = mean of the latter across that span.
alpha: -2.8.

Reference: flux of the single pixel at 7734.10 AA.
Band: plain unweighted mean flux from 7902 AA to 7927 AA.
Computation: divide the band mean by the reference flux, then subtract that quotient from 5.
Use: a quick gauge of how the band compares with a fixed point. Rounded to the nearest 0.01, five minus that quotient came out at 4.05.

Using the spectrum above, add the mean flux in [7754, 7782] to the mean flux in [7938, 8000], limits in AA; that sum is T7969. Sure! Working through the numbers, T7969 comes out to 306.8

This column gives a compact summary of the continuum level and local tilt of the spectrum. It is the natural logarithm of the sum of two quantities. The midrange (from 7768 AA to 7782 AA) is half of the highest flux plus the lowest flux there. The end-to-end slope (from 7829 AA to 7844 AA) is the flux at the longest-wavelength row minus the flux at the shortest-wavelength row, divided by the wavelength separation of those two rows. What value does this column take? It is 5.05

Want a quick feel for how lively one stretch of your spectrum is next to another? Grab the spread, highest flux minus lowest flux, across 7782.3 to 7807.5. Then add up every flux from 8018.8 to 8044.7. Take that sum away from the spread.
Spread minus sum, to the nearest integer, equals -1031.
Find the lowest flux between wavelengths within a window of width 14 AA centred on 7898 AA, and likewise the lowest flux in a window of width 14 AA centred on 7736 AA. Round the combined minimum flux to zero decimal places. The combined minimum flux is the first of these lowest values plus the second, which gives 309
